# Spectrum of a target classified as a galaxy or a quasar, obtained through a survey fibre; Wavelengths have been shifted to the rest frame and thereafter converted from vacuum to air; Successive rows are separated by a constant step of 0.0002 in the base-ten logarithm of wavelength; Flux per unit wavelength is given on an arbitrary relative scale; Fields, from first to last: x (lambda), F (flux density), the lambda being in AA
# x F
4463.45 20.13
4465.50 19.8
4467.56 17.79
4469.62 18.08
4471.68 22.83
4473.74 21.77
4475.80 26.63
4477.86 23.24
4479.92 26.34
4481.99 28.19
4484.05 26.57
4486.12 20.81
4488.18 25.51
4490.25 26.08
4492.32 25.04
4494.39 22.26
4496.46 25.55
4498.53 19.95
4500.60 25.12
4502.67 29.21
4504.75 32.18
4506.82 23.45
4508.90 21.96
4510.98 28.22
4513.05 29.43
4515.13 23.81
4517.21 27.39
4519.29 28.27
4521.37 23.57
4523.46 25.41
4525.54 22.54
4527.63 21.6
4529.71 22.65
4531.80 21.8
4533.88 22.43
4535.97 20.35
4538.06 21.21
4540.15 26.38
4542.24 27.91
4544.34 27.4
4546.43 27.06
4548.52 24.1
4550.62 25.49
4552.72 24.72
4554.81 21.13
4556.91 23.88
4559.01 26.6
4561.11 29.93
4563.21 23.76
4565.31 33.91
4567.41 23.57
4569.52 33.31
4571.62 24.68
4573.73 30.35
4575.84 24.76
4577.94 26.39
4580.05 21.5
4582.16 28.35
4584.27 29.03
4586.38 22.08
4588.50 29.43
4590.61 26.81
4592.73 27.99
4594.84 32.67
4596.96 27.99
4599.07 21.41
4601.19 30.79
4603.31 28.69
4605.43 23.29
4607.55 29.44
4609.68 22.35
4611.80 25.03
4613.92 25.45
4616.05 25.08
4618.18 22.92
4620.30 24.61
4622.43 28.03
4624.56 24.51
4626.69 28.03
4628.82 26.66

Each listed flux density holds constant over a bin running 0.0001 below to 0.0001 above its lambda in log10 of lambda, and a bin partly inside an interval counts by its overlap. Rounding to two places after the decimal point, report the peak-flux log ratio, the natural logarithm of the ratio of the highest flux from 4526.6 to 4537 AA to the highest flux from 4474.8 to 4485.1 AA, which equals -0.22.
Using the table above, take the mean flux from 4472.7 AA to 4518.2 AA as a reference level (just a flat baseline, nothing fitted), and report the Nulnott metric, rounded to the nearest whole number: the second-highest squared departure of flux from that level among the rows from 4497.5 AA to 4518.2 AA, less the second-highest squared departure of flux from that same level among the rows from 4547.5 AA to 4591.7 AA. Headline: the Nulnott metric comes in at -33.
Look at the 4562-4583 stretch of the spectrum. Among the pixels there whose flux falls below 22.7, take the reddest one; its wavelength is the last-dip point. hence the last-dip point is 4580.05 AA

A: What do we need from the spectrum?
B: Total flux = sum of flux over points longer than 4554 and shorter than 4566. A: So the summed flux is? 159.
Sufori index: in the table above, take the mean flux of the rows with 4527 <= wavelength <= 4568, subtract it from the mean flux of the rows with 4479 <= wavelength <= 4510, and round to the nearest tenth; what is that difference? 0.4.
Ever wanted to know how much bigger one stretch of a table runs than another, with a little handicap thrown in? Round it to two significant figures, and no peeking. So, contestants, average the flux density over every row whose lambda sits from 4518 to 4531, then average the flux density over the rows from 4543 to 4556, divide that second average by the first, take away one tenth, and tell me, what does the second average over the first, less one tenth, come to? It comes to 0.94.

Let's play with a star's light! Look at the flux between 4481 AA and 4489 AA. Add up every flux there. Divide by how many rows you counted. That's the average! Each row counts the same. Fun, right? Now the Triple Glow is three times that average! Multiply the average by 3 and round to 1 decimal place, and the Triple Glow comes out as 75.8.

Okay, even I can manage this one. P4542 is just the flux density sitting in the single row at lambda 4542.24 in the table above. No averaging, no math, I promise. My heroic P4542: 27.91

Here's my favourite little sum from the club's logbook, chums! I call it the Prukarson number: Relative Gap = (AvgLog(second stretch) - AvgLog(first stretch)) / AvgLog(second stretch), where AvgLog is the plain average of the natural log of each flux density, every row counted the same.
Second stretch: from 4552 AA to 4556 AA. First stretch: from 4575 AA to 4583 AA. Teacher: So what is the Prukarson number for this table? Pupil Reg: -0.030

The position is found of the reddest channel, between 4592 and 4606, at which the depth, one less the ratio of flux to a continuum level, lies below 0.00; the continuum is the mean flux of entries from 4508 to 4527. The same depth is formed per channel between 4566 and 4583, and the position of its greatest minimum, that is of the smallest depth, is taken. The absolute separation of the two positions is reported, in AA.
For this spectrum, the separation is 33.8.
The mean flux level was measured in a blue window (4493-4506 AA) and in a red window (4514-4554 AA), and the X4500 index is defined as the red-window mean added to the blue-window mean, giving 50.1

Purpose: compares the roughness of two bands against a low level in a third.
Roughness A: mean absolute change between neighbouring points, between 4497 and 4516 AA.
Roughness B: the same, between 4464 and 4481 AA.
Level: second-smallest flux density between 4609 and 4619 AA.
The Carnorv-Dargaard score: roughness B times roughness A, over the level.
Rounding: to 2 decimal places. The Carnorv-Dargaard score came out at 0.54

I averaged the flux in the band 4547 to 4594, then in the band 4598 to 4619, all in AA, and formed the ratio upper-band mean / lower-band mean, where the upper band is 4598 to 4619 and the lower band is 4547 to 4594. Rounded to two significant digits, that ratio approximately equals 0.96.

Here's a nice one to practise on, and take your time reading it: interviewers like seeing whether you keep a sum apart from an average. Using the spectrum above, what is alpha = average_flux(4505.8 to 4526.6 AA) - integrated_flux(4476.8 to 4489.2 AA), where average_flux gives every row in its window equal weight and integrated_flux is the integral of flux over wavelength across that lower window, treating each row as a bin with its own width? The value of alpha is -286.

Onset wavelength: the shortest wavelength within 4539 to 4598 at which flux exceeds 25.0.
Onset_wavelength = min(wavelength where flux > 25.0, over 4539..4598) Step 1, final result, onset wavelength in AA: 4540.15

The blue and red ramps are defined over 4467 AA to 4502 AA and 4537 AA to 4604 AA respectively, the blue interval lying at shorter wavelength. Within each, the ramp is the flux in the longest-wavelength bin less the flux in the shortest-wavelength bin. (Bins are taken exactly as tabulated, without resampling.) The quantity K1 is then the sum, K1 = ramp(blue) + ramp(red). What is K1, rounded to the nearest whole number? 15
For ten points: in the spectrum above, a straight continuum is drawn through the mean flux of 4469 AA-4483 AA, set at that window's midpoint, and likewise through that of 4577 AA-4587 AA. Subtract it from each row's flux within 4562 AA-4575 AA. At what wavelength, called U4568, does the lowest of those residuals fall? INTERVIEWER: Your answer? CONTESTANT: 4567.41 AA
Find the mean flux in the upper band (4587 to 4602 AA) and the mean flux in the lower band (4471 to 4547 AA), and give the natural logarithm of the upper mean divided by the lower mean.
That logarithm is 0.12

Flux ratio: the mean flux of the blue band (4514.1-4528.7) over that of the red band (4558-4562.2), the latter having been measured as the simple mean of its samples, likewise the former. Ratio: 0.87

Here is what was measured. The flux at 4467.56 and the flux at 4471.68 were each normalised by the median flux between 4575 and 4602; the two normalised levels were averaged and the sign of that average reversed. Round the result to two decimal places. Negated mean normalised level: -0.73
